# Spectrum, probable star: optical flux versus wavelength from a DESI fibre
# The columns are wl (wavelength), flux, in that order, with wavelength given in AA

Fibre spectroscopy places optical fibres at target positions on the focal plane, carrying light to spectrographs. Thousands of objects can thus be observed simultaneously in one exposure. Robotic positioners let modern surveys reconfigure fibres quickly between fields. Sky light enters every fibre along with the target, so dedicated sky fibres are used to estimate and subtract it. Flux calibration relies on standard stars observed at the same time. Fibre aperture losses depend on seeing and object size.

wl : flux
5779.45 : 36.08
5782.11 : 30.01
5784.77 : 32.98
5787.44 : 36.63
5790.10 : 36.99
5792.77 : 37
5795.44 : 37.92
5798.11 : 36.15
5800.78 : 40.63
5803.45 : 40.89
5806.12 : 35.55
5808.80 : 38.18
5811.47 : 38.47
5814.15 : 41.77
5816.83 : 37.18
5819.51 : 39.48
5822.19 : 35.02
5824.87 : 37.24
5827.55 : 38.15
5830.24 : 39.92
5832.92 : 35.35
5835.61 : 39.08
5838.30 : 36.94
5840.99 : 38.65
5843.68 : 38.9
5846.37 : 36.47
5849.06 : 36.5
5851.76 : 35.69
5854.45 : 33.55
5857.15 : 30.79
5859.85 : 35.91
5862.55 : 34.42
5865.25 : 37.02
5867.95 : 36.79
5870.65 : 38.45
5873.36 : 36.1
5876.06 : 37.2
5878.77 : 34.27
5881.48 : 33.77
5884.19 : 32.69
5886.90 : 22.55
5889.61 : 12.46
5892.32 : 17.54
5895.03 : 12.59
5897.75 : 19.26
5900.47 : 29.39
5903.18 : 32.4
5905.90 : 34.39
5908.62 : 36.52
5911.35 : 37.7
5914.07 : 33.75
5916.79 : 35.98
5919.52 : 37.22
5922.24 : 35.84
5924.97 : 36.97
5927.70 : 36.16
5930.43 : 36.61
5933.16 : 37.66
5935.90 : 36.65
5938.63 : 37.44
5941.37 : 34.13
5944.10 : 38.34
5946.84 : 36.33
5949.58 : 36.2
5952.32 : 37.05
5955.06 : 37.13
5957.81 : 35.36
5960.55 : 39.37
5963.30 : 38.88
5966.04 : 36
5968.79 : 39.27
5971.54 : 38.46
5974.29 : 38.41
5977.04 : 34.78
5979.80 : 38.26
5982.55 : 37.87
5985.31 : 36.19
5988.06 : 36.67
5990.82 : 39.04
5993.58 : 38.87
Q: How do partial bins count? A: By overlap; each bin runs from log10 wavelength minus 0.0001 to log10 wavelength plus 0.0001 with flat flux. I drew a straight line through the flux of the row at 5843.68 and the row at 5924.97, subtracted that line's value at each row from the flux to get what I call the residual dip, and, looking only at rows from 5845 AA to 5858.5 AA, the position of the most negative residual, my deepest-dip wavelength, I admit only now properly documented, 5857.15 AA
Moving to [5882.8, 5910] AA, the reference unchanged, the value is 5889.61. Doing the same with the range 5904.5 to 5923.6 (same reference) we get 5914.07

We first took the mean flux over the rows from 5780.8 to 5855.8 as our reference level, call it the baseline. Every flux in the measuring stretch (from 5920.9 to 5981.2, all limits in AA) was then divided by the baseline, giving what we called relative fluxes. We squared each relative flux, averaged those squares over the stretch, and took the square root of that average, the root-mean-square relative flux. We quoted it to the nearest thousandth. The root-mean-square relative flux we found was 0.997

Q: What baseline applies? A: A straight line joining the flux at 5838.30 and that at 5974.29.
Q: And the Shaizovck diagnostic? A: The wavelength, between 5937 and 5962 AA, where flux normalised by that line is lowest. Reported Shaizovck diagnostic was 5941.37 AA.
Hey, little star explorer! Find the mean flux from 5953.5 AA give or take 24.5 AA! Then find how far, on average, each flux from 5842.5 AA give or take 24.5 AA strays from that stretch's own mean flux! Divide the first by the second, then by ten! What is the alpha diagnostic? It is 2.11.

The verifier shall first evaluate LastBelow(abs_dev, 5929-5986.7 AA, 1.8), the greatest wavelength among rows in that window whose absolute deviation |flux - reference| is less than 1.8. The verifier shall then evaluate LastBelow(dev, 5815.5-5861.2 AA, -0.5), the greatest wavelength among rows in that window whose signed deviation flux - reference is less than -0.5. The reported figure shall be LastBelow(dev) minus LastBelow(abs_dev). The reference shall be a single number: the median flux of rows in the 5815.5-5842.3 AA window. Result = -125.5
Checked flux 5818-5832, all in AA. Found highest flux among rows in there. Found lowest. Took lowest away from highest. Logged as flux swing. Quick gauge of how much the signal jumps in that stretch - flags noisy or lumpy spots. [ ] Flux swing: 4.9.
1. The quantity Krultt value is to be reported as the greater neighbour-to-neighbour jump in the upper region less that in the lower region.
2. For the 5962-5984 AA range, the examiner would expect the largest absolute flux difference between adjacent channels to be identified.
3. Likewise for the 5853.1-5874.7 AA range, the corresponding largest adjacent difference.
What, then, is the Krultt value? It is -1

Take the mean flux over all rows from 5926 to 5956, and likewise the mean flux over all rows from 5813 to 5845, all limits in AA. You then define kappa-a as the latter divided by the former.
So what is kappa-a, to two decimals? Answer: 1.04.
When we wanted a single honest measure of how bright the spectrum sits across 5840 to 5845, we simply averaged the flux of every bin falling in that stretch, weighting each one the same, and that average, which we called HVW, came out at 38.8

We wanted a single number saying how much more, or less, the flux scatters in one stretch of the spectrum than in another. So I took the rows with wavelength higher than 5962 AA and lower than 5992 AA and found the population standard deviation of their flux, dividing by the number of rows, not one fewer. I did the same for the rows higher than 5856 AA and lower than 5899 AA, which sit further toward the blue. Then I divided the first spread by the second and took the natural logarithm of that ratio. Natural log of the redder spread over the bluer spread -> -1.9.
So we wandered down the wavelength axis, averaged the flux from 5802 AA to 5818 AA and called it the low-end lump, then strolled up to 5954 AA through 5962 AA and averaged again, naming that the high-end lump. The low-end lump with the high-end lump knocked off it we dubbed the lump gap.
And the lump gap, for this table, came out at 1.4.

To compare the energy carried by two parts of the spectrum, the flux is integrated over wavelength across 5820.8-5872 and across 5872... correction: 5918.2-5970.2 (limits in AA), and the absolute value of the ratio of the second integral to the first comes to 1.03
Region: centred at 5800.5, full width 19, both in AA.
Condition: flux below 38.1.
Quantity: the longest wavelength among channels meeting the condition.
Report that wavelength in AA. 5806.12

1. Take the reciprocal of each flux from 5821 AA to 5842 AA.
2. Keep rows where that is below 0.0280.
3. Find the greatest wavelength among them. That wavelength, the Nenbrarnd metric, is 5840.99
